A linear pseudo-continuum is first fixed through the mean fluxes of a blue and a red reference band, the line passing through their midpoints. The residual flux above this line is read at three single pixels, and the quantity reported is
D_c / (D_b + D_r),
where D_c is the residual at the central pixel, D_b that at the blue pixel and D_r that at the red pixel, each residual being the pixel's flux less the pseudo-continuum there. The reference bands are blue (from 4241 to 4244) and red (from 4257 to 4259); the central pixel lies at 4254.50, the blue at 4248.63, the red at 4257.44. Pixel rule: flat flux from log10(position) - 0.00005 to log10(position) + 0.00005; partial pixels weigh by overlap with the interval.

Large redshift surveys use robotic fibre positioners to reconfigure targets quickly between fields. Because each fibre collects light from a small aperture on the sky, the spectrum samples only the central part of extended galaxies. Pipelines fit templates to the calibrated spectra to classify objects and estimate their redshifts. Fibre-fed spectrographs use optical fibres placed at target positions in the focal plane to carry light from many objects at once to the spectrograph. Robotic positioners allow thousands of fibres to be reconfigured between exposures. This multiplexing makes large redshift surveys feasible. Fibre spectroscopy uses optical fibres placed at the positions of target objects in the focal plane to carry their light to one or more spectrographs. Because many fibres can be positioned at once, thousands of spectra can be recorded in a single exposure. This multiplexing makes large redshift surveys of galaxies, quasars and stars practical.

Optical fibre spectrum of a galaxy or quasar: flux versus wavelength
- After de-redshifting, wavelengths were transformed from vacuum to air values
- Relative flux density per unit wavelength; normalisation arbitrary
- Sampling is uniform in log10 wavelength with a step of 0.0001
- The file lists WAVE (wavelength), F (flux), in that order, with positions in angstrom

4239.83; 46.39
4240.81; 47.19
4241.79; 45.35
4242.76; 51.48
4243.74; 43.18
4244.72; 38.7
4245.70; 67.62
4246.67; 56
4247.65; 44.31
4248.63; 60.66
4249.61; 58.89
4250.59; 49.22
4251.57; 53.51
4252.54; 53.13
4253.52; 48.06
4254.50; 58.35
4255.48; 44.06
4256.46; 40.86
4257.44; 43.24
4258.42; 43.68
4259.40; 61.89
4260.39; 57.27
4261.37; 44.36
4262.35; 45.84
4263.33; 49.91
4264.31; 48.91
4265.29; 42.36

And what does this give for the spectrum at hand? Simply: 1.0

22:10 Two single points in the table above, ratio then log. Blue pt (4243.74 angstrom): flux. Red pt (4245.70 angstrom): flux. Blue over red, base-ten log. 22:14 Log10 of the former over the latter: -0.19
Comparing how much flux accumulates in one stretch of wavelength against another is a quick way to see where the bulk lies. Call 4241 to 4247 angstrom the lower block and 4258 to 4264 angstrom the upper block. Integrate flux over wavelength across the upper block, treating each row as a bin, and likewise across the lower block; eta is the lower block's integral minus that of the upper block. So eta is -2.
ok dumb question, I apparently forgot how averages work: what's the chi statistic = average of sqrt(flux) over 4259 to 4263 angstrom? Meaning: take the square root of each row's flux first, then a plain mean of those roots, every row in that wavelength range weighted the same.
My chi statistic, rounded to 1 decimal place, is 7.2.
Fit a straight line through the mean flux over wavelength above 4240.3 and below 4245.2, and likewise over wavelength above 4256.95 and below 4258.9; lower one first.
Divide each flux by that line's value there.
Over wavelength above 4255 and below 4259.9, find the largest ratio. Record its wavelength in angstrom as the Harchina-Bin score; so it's 4259.40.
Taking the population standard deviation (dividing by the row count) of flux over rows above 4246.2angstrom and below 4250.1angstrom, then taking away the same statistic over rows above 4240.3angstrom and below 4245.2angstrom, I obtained 2.1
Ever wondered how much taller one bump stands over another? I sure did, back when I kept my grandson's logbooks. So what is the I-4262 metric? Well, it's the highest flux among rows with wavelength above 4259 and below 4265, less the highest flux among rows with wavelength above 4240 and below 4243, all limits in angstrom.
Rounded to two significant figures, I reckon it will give 10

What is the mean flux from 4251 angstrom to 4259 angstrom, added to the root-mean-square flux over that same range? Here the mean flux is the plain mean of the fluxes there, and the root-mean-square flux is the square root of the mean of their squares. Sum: 97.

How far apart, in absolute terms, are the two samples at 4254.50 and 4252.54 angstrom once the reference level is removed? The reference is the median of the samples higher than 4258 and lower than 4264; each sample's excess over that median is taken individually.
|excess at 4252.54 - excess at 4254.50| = 5.2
